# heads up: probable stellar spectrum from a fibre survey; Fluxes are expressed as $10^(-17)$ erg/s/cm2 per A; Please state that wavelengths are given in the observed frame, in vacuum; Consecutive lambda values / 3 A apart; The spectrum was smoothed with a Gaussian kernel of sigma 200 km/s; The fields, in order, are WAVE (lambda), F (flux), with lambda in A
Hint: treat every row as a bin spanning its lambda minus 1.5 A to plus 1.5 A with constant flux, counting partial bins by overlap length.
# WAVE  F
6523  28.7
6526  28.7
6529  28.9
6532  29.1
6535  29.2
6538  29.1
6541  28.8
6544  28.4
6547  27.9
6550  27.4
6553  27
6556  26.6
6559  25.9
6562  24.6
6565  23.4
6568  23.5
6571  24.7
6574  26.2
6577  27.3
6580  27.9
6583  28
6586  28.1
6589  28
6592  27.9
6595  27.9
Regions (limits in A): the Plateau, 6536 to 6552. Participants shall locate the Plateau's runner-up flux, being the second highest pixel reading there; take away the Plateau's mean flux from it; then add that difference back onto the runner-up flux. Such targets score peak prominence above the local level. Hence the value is 29.3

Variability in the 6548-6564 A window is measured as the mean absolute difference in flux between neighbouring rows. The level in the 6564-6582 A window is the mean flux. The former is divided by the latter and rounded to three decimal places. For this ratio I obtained 0.027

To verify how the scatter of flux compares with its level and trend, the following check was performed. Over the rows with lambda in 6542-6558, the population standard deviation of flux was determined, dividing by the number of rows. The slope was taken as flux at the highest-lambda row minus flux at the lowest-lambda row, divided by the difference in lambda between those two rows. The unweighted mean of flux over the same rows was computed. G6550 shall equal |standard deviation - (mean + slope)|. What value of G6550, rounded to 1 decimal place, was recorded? 26.7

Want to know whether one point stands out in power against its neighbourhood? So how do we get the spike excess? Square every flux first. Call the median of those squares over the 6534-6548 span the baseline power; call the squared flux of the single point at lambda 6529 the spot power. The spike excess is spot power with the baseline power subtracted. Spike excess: 6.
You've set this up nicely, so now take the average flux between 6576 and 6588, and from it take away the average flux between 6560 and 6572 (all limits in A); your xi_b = 3.8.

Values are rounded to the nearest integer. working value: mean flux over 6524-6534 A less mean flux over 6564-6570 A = 5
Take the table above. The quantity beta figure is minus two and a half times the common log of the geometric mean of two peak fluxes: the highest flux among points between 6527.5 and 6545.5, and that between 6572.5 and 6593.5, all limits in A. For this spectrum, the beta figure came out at -3.64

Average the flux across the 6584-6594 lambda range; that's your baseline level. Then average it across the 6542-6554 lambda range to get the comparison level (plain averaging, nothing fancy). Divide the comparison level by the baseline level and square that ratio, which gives 1.0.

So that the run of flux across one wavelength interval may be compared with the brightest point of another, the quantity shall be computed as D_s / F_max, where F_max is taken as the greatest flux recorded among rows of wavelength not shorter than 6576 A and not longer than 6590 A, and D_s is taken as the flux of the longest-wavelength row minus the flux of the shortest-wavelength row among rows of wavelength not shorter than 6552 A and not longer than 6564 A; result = -0.09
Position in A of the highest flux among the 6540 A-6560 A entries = 6541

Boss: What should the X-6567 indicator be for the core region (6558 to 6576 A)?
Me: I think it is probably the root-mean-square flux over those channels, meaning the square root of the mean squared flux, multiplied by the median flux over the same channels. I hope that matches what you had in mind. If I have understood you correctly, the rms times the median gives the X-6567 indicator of 610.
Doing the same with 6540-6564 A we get 737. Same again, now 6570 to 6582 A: 710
